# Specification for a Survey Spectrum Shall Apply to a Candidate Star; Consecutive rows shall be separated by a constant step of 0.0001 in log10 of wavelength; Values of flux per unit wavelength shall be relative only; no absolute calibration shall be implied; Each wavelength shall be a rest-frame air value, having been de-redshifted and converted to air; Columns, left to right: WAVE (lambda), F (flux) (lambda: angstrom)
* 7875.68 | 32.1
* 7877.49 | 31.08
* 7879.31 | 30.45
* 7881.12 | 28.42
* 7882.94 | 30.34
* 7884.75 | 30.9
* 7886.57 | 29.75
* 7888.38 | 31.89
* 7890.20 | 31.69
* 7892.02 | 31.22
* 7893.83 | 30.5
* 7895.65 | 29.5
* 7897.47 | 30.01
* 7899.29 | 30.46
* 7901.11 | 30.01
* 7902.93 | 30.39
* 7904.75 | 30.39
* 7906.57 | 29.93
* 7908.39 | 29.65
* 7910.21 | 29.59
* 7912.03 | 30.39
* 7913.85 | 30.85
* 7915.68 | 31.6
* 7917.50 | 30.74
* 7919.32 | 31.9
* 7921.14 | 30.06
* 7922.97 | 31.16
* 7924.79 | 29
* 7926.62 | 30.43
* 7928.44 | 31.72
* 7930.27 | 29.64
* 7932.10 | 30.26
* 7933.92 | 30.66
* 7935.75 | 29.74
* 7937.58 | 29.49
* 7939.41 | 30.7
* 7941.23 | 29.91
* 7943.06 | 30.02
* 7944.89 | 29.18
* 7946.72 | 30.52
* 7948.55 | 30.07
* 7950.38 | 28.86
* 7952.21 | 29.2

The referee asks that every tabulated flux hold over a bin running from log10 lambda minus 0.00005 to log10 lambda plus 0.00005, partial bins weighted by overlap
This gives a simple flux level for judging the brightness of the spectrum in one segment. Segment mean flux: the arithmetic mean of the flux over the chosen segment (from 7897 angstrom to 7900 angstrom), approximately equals 30.2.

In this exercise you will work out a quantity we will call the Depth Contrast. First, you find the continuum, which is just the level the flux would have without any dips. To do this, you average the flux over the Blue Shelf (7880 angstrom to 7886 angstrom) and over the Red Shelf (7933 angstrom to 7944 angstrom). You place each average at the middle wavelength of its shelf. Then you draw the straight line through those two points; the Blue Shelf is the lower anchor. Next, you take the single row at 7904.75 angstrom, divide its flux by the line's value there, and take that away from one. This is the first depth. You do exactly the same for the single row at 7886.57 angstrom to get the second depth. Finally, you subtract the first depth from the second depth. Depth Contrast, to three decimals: 0.019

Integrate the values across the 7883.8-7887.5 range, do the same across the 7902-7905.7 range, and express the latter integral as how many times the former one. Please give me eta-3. 1.00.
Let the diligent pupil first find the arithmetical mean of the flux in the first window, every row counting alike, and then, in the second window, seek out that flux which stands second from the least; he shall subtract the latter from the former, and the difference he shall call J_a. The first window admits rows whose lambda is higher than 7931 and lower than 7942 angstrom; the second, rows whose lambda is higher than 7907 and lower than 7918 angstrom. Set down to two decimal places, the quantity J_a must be 0.48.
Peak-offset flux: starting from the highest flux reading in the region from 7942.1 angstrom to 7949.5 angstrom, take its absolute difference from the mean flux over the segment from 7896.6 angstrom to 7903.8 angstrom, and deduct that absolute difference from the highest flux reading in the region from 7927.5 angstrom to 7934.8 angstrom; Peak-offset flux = 31.4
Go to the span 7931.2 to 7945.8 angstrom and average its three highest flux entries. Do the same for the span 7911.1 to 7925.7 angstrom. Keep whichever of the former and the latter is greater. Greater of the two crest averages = 31.55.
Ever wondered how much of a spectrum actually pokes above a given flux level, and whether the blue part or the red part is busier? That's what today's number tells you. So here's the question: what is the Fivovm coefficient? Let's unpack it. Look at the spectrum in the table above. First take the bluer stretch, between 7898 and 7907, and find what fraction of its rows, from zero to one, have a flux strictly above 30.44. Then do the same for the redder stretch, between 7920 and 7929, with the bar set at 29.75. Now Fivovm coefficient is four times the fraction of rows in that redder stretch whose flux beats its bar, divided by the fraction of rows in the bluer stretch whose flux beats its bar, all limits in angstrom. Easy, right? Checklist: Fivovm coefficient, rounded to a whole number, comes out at 16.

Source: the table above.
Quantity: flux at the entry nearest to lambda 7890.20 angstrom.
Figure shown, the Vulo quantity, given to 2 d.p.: 31.69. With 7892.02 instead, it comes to 31.22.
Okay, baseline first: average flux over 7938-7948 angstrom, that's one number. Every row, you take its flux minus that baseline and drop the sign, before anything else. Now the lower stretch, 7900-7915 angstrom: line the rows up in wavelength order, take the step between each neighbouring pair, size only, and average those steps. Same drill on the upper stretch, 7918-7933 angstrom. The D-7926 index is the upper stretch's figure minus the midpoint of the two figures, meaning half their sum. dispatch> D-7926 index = 0.36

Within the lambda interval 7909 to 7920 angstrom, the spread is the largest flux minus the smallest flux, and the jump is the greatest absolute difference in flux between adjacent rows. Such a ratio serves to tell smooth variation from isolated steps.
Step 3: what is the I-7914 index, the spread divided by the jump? 1.99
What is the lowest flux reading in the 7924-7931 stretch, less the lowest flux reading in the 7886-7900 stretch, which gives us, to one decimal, -0.5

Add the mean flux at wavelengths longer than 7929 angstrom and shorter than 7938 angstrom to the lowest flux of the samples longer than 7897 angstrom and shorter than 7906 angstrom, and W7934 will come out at 60.0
